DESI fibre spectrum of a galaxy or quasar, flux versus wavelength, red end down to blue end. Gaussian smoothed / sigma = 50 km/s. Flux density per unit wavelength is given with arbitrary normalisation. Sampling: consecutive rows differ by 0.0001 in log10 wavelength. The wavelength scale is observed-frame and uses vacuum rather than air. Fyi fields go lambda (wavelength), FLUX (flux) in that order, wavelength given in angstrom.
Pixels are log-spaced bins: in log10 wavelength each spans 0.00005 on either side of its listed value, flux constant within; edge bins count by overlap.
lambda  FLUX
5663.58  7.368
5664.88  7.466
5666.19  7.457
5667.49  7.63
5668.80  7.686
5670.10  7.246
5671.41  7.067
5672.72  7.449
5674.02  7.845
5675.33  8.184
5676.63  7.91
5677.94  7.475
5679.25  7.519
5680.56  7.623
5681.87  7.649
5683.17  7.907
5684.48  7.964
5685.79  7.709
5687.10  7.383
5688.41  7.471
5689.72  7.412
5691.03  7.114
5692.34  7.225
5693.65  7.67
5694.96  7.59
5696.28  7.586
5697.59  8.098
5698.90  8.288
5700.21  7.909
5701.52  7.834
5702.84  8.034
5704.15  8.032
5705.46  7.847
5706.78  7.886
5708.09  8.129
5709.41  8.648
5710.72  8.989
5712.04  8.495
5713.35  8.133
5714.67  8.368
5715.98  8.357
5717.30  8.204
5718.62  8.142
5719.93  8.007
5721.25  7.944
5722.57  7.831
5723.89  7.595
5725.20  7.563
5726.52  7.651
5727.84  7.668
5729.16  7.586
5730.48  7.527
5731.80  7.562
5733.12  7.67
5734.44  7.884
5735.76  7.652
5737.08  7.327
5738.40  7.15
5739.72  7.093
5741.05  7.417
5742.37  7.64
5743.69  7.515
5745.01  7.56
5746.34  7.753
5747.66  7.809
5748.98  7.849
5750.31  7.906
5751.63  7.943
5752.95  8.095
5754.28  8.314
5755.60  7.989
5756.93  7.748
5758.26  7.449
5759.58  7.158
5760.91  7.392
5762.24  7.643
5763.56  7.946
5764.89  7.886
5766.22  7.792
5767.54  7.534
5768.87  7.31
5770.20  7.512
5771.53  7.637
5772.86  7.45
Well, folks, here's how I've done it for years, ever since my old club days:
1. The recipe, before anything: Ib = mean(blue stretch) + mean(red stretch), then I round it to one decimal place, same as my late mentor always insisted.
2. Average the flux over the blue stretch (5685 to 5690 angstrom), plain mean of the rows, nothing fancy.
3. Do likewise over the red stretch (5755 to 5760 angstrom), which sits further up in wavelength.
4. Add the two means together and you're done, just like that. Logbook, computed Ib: 15.1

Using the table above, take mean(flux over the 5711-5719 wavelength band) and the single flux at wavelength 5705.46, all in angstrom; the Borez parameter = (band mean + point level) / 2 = 8.1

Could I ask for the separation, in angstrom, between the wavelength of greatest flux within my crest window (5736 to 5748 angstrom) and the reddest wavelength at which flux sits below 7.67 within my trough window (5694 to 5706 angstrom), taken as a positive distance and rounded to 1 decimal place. 51.4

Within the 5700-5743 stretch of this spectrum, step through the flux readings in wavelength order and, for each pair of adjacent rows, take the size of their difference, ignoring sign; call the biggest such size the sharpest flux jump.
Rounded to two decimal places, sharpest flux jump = 0.52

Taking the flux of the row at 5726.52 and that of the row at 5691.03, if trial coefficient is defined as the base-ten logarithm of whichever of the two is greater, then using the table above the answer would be 0.884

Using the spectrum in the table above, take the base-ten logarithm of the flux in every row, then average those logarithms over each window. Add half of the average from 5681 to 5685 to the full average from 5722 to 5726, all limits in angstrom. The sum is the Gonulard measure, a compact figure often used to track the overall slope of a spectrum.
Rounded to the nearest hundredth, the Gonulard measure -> 1.33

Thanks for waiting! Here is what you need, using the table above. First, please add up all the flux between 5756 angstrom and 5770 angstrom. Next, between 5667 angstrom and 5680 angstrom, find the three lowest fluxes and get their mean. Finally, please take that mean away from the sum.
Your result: 68.6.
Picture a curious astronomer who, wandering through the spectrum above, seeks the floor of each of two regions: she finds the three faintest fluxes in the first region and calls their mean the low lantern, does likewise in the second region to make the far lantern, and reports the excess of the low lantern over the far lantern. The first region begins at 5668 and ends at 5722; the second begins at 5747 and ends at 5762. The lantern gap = -0.20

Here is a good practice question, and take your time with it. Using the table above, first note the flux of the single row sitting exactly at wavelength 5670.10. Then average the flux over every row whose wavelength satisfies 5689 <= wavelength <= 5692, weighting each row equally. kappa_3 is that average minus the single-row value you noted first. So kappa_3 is 0.02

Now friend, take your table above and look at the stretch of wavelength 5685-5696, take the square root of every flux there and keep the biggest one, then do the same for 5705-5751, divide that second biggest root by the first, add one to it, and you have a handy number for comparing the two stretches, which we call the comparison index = 2.08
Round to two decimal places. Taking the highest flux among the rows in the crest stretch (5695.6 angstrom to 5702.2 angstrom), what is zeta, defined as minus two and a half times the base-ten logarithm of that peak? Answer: -2.30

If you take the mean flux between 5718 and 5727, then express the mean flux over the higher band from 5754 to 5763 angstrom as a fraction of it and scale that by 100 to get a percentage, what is 98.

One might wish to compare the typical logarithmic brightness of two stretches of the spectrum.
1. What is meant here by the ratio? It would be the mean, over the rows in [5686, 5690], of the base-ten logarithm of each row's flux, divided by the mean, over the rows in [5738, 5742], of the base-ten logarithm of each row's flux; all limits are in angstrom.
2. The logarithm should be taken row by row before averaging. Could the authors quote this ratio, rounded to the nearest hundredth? 1.01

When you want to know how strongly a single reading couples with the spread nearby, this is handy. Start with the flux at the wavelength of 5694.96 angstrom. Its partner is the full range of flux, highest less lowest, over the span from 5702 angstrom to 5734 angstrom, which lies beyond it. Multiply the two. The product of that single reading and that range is 11.1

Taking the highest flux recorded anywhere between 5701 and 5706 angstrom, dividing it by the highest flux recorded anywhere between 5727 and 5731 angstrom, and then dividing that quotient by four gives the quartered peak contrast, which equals 0.262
